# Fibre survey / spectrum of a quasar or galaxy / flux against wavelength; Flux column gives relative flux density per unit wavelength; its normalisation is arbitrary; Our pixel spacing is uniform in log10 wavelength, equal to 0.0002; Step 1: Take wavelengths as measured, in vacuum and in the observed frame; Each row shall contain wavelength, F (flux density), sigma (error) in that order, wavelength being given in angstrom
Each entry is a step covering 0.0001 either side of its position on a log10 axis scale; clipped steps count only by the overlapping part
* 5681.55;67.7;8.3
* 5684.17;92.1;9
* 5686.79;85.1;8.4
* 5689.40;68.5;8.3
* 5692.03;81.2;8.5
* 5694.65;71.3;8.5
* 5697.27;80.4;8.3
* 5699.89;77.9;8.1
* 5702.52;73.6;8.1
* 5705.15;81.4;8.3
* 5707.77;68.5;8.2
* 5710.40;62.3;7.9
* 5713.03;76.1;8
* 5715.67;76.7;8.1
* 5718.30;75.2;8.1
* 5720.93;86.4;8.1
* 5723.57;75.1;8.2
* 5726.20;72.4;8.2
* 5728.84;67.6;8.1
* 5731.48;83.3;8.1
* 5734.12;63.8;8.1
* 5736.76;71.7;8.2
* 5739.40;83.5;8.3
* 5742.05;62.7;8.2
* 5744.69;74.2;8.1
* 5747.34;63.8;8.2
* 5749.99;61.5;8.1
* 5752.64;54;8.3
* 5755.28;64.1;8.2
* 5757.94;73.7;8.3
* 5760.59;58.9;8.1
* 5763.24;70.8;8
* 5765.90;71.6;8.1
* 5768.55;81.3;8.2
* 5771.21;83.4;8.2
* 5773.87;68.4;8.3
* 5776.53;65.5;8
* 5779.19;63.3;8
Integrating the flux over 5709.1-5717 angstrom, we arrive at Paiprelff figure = 566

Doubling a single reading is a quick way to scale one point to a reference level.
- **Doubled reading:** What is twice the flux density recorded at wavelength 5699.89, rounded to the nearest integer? 156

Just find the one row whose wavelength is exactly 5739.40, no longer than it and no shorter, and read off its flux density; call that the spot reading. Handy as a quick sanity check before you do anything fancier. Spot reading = 83.5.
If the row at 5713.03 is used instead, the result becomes 76.1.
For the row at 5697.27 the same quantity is 80.4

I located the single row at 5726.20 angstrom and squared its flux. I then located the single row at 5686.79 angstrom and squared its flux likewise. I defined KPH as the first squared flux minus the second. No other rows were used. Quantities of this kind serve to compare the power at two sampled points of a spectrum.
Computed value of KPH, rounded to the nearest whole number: -2000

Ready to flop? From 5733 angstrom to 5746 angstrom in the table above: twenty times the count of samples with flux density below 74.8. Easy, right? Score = 80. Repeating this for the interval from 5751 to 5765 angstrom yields 100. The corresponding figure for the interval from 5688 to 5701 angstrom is 40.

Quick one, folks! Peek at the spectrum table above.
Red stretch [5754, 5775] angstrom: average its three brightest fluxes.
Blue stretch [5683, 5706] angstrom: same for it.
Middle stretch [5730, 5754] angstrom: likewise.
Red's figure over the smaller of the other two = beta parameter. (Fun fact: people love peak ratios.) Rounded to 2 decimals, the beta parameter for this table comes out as 0.99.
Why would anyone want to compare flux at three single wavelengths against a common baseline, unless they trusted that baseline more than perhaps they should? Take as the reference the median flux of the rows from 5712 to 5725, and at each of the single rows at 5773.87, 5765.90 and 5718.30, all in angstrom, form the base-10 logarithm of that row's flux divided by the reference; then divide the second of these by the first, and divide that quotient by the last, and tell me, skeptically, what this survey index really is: -111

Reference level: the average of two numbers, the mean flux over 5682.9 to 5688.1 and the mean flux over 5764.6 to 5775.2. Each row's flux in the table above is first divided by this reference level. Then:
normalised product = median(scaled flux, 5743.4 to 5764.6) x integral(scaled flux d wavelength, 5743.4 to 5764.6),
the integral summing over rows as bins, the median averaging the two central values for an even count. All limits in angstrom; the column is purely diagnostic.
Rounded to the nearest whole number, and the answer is 13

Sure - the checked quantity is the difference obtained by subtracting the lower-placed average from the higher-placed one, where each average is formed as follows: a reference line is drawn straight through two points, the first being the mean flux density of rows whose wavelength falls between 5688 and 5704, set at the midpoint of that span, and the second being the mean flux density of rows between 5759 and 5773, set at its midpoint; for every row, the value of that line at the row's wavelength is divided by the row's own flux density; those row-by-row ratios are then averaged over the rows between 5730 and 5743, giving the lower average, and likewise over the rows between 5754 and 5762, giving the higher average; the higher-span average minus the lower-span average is 0.10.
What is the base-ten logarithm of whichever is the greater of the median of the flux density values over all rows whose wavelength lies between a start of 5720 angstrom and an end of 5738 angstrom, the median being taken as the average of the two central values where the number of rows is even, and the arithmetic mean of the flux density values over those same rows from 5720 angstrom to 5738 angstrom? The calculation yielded 1.87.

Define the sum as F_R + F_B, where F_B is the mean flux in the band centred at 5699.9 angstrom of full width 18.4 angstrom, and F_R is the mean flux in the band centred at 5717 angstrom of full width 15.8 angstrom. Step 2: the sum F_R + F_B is 151.6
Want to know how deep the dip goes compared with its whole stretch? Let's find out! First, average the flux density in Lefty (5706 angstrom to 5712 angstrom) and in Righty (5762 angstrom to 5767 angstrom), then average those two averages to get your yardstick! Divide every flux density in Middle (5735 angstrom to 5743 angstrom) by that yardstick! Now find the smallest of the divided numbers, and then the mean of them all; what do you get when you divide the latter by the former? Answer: 1.16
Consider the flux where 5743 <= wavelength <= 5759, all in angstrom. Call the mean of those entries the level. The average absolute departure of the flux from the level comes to 5.8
